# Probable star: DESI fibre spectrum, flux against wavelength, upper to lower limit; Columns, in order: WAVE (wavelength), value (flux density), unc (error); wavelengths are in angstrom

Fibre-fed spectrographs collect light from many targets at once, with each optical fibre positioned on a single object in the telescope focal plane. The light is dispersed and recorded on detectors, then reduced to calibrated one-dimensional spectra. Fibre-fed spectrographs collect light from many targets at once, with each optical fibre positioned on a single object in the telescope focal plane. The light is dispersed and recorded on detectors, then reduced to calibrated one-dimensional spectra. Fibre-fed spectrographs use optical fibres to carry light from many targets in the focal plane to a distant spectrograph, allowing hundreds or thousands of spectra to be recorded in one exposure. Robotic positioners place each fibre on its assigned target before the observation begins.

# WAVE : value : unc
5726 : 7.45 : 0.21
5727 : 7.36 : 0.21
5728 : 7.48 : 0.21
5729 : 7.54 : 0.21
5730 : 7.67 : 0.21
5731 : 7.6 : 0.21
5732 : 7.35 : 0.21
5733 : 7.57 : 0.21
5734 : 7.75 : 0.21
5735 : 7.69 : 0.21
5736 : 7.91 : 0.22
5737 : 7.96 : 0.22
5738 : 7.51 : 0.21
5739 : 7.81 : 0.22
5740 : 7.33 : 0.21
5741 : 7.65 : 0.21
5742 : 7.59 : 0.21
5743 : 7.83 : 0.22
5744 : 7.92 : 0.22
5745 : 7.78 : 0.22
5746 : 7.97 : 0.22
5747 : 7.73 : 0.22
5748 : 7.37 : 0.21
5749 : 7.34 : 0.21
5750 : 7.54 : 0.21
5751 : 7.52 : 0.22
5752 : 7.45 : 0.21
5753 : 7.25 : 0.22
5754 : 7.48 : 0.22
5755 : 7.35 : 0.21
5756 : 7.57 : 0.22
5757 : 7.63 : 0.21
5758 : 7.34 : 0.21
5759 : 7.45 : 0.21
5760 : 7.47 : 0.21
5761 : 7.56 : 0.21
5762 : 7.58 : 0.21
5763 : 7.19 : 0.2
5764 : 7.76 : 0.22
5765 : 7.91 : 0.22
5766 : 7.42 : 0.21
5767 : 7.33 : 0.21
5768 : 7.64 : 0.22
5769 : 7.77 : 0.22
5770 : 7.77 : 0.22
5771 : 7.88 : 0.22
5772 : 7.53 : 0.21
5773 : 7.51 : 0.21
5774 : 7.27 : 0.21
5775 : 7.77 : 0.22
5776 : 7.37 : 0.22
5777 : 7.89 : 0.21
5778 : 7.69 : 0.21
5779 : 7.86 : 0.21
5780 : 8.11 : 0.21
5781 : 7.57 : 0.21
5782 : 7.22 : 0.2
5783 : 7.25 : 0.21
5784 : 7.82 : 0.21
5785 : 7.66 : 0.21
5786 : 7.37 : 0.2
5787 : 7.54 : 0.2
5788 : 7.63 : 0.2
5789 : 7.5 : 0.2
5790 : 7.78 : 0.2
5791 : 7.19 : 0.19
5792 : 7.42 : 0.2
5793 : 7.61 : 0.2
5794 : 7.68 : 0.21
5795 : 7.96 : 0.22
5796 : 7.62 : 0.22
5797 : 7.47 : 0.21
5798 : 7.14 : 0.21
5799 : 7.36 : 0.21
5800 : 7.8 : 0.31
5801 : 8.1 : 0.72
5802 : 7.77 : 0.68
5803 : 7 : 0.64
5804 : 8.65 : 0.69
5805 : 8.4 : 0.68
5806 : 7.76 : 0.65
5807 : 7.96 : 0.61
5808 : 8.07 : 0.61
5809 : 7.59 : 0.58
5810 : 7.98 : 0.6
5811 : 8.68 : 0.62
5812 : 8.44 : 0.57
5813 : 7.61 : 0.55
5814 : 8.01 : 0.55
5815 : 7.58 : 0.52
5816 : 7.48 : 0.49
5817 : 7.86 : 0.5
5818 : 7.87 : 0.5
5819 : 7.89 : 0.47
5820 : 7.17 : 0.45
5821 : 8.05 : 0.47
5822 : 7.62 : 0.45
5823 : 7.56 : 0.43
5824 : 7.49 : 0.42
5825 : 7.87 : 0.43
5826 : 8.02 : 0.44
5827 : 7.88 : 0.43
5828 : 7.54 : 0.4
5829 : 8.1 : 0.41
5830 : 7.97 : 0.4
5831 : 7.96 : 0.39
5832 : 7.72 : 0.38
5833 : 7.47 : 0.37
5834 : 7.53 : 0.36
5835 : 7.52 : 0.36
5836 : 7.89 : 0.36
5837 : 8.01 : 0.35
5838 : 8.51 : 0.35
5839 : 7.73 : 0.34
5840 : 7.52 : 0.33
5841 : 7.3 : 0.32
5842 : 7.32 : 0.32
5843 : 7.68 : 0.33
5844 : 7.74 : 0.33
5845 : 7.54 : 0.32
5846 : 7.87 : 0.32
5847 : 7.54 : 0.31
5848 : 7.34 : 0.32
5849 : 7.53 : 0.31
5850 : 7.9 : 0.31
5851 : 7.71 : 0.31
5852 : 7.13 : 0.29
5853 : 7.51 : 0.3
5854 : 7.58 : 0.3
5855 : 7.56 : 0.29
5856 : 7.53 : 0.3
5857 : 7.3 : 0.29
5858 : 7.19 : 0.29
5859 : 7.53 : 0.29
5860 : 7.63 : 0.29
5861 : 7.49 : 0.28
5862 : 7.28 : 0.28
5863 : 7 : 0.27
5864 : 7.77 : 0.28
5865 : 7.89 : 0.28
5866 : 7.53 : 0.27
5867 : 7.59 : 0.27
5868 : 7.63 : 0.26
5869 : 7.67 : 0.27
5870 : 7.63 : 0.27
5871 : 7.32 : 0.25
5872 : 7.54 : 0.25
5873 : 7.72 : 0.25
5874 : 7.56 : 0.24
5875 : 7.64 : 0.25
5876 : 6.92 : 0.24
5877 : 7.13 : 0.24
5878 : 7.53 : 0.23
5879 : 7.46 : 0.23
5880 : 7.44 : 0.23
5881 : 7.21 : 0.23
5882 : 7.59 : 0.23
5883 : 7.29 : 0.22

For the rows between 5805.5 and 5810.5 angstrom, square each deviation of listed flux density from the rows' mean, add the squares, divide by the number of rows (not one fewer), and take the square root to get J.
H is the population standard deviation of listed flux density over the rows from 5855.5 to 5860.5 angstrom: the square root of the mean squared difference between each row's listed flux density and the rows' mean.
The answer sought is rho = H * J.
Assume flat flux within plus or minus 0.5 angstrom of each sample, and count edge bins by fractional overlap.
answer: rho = 0.03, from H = 0.16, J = 0.17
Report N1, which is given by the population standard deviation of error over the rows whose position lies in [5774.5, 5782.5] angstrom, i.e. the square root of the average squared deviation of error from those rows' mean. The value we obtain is 0.0060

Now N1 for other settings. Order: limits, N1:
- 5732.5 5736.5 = 0.0043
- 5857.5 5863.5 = 0.0075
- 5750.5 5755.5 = 0.0049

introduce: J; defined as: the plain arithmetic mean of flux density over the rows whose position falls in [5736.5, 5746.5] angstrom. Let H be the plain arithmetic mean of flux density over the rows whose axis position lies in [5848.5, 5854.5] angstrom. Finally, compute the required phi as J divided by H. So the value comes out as 1.02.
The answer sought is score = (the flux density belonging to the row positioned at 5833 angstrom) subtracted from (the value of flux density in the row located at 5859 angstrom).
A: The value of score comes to 0.1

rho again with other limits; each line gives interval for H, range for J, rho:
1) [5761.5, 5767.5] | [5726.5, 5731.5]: 0.03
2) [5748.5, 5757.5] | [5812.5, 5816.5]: 0.02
